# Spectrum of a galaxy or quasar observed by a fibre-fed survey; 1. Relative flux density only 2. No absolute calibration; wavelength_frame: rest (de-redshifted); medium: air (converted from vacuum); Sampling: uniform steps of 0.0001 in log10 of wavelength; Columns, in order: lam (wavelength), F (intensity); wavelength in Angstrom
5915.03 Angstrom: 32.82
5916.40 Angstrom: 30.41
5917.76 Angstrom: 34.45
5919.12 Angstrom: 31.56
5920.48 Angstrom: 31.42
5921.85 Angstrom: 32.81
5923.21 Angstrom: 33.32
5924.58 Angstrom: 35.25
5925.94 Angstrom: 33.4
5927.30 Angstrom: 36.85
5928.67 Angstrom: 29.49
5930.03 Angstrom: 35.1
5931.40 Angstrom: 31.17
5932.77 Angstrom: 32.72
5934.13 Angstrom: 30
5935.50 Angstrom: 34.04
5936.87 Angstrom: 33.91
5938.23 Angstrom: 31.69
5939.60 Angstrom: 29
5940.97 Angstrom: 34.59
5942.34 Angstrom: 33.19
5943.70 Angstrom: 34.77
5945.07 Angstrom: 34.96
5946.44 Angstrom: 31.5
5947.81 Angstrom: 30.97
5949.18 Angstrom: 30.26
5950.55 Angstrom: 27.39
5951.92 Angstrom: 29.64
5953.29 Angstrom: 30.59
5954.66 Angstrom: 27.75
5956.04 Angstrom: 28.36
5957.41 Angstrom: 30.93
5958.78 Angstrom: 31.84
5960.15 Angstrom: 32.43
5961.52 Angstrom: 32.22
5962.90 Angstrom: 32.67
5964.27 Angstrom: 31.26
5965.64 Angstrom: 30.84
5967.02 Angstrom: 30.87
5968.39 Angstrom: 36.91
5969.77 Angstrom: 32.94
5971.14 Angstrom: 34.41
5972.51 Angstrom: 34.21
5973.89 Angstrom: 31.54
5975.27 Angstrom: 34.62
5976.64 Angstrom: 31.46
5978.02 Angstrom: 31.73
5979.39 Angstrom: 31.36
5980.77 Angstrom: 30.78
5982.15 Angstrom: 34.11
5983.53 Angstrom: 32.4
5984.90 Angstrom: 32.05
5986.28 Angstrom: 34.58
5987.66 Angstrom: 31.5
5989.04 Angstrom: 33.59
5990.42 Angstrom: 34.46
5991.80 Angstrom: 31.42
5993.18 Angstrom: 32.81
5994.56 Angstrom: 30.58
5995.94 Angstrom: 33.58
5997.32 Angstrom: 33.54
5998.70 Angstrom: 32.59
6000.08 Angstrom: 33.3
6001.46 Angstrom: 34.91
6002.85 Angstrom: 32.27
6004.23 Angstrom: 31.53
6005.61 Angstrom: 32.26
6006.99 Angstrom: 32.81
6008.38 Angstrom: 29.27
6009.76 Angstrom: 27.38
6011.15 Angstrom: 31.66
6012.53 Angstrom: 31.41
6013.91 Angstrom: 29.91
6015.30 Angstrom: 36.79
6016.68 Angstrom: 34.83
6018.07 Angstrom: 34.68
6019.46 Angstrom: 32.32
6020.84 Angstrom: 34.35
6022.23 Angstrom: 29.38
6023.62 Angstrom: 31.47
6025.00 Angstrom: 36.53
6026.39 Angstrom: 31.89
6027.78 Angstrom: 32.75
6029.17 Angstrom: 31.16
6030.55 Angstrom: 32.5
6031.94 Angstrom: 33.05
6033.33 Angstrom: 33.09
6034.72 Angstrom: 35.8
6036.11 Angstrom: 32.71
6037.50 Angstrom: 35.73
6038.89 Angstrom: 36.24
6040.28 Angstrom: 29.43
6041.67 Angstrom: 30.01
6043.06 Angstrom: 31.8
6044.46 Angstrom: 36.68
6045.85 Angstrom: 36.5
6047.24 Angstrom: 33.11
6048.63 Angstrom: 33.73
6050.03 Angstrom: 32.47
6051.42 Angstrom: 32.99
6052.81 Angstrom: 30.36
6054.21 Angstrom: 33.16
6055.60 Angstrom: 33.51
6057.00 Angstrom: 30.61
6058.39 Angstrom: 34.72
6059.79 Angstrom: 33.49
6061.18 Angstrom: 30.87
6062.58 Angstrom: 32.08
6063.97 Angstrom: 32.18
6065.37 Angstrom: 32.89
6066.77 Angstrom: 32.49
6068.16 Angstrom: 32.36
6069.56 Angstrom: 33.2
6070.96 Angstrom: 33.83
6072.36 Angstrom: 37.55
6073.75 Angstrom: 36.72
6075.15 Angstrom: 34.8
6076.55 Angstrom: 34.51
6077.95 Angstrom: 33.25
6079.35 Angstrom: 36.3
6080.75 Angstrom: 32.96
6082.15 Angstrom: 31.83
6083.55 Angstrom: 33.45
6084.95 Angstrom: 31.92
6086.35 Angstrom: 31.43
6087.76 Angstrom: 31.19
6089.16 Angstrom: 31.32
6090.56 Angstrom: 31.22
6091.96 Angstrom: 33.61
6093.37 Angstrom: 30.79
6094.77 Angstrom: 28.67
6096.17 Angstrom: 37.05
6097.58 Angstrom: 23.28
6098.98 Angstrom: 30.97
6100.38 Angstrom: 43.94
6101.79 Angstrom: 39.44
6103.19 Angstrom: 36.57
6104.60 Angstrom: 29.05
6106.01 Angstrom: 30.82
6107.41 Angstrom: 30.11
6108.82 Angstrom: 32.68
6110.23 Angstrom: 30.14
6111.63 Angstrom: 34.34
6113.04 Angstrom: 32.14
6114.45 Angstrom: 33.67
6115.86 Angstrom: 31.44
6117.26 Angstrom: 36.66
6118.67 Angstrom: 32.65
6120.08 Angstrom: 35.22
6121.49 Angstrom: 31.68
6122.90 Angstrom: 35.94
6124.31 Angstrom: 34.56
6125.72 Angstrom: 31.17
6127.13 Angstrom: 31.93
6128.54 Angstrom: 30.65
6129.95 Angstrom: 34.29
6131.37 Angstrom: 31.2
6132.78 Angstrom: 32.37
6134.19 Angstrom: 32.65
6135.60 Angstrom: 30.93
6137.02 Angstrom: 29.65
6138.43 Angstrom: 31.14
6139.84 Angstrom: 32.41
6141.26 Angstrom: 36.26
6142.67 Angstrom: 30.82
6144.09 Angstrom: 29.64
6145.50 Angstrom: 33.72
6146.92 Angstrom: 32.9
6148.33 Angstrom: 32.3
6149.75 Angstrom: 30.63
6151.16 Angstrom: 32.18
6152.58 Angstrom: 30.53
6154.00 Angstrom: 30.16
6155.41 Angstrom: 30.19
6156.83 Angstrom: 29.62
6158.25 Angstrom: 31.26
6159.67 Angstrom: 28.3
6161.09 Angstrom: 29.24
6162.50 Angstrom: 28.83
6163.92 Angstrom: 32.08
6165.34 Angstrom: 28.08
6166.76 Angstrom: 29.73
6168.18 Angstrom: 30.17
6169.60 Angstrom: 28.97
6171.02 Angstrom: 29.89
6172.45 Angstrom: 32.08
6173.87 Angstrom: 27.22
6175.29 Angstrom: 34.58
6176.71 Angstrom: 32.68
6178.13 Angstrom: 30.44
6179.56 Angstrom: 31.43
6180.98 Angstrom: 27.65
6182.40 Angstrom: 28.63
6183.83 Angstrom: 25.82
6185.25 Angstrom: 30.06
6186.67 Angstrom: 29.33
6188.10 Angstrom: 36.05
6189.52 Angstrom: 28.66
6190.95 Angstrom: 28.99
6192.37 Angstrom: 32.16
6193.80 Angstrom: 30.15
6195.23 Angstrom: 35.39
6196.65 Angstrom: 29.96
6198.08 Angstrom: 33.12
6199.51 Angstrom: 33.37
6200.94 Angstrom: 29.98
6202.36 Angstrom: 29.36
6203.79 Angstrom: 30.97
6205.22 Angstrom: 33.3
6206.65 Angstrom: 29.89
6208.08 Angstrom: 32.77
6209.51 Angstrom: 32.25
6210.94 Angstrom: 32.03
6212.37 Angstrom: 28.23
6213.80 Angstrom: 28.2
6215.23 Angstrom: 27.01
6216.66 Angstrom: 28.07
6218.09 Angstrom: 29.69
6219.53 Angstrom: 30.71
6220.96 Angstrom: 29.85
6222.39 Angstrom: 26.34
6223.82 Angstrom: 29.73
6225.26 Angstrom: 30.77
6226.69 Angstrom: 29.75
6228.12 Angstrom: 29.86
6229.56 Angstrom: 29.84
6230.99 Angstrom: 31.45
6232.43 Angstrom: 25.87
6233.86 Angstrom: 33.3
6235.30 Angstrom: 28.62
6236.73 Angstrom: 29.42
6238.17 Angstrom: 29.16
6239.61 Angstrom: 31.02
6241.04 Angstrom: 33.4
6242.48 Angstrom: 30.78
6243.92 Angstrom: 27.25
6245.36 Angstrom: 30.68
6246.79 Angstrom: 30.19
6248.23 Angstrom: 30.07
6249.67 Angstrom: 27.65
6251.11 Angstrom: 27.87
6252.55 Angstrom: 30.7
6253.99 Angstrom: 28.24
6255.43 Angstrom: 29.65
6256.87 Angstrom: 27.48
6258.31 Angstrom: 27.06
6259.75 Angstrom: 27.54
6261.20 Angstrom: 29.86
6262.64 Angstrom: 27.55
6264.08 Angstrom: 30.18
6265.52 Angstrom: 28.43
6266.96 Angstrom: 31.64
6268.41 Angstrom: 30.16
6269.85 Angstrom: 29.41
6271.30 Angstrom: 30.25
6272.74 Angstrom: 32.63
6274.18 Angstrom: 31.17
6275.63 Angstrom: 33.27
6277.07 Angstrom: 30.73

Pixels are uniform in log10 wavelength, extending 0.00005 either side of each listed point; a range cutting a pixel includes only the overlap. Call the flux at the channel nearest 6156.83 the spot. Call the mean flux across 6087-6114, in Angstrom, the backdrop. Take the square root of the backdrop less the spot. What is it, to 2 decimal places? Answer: 1.69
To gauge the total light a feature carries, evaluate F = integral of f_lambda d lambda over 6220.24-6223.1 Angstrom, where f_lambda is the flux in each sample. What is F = 80.5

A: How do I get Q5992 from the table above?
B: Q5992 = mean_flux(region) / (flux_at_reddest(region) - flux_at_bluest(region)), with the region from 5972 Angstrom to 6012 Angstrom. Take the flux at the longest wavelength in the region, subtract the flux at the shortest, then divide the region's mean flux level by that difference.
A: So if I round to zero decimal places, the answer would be -13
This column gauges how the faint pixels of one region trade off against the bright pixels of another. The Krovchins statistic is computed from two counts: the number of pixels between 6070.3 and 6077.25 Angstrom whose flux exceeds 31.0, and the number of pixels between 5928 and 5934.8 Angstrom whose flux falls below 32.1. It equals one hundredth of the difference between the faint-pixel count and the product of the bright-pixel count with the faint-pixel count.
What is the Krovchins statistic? -0.12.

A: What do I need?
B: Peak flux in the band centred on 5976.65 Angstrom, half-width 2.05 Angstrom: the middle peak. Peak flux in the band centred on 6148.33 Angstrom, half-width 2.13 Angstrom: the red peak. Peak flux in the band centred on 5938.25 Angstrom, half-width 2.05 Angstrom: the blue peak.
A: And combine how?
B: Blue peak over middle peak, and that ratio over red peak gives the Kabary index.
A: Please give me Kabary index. 0.0298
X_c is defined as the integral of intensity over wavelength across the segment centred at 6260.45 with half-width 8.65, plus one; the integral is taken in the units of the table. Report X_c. 503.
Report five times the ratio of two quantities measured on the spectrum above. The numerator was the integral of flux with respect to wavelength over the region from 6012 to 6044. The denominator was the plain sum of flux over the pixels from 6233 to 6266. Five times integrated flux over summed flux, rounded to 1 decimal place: 7.8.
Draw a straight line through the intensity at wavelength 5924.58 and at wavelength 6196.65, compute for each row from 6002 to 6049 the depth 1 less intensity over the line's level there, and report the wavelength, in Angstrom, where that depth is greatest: 6009.76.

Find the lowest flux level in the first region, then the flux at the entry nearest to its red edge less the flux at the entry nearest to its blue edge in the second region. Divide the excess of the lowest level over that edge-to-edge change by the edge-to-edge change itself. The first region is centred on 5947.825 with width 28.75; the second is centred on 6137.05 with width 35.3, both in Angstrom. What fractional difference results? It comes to -6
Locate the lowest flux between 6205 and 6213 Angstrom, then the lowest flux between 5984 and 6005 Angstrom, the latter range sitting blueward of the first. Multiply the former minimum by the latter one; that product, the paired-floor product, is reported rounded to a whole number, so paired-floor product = 863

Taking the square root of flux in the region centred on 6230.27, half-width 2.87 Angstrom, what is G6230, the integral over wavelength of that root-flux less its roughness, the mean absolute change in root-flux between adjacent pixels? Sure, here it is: 30.8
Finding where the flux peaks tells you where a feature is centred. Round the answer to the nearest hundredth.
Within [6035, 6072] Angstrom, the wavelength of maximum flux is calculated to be 6044.46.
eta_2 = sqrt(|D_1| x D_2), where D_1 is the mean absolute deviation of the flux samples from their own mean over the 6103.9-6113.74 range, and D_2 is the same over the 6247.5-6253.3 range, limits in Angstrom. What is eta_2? 1.4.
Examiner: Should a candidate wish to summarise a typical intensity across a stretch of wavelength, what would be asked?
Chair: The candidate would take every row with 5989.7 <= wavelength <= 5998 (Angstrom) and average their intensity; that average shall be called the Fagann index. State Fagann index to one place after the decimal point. 32.7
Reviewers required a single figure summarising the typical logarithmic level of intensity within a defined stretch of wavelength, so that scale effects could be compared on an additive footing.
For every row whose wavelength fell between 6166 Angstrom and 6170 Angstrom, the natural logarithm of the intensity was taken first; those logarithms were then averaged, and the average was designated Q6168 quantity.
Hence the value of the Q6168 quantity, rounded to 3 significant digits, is 3.39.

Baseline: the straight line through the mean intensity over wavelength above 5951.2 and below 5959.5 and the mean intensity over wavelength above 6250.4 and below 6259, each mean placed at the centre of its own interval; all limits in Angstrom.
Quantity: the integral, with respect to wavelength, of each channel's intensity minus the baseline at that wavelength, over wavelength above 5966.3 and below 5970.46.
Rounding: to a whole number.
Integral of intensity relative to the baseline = 16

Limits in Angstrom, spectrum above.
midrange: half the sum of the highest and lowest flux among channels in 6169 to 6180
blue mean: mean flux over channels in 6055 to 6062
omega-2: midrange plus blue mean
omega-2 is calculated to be 63.5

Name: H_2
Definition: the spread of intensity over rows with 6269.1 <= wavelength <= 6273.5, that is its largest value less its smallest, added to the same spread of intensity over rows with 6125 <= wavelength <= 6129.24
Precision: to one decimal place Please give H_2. 4.5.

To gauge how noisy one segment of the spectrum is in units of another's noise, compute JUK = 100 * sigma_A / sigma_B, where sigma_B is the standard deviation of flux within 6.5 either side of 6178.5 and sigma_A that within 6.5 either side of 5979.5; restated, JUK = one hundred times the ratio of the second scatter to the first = 45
